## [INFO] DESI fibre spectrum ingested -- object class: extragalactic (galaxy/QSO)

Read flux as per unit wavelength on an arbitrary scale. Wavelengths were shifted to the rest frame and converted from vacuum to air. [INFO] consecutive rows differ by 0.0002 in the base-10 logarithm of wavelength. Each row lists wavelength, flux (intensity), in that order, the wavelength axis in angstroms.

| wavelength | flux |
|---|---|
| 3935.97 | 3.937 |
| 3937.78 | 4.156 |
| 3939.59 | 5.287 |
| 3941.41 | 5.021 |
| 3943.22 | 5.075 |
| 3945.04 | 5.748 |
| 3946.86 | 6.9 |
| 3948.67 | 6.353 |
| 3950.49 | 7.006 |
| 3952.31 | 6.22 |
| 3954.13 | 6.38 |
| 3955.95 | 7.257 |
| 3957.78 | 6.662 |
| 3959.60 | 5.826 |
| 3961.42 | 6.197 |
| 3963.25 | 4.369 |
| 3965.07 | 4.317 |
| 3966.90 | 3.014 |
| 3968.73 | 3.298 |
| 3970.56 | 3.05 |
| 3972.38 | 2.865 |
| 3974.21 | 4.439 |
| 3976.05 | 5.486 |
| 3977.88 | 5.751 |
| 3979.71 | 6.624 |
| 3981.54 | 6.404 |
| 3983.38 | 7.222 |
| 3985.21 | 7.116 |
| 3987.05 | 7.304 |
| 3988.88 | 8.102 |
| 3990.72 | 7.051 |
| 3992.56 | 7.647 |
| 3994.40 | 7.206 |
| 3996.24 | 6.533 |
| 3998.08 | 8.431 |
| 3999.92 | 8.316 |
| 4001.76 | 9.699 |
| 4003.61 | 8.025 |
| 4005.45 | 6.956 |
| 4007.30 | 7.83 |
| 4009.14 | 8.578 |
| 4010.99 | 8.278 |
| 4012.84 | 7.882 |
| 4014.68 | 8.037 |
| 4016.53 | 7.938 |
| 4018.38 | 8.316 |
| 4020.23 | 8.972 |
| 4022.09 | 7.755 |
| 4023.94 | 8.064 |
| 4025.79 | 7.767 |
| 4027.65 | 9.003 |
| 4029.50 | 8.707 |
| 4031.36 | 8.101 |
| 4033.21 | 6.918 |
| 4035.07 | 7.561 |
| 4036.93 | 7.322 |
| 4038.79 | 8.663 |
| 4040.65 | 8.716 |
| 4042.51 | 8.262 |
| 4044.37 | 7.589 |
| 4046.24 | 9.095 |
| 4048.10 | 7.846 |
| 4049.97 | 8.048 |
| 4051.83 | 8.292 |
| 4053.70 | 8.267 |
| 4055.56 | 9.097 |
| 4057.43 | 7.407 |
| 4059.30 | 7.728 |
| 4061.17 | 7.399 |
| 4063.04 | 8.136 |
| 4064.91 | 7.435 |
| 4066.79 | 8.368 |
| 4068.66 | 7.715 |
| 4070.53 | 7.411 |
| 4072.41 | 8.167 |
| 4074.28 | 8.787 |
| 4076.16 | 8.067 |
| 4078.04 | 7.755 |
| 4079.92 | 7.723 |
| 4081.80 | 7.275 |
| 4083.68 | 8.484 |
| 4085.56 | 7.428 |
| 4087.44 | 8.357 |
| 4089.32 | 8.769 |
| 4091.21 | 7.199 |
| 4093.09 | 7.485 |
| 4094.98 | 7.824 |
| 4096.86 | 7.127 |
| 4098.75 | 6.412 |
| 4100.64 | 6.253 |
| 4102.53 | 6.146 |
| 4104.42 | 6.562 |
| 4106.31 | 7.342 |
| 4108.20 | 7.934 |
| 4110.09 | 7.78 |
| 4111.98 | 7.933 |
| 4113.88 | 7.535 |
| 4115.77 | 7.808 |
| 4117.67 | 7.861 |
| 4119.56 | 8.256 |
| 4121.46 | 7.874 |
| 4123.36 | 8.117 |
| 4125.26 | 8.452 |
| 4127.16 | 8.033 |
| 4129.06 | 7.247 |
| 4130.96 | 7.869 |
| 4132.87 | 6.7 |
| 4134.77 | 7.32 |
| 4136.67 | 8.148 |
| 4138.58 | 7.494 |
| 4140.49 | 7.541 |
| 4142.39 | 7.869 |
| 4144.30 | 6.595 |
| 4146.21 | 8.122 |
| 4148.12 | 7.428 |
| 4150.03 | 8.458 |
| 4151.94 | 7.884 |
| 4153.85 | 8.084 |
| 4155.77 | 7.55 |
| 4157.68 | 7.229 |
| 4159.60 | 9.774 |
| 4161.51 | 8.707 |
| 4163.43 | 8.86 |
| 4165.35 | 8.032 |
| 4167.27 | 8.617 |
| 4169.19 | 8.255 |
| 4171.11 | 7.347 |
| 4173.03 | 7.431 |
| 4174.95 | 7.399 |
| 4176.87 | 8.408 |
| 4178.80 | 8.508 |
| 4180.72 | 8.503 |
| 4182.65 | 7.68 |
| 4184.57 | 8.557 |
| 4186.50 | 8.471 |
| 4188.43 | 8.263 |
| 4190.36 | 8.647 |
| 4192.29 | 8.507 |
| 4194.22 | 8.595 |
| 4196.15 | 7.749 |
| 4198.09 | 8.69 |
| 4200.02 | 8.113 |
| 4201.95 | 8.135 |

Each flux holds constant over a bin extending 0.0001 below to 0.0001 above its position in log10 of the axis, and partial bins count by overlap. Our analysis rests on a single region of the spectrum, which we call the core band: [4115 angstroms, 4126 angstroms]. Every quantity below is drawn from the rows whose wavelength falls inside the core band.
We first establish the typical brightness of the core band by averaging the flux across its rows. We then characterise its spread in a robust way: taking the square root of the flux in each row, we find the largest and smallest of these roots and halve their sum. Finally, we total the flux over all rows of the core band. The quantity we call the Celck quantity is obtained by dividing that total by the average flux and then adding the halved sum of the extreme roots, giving 8.85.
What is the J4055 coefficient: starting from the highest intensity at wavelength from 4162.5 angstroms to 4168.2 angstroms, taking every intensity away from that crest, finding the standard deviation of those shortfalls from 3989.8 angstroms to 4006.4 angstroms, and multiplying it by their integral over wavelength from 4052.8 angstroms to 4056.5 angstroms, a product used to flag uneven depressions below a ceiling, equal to 0.6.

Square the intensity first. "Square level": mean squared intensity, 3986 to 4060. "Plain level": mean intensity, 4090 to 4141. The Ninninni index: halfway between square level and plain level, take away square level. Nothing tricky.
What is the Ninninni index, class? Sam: -28.7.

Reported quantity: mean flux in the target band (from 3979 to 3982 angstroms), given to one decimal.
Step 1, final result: 6.5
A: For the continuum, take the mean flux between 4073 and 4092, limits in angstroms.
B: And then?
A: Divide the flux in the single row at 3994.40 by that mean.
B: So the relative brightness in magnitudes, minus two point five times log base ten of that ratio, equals 0.11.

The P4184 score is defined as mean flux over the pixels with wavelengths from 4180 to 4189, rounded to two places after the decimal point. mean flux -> 8.29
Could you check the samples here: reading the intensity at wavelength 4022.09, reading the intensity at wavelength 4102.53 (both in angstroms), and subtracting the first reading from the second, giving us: -1.6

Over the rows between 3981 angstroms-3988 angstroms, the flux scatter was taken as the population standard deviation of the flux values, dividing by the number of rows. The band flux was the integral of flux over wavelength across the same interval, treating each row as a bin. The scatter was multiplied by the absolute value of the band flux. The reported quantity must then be 18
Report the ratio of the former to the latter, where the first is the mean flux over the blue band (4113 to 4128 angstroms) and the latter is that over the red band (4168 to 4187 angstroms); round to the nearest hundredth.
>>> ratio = 0.99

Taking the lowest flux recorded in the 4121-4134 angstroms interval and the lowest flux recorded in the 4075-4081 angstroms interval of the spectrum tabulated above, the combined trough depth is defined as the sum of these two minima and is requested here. 14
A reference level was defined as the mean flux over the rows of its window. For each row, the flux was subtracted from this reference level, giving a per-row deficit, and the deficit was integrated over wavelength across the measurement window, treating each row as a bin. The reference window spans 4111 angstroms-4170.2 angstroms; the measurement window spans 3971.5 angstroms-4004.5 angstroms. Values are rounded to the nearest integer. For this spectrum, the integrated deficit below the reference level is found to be 34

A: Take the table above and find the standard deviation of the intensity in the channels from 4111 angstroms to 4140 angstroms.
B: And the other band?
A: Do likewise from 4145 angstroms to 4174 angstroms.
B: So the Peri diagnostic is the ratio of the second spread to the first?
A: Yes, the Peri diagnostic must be 1.5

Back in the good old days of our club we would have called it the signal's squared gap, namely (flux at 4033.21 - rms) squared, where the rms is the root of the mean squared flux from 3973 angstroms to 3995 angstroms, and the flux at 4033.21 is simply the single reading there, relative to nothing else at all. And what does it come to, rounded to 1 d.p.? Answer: 0.0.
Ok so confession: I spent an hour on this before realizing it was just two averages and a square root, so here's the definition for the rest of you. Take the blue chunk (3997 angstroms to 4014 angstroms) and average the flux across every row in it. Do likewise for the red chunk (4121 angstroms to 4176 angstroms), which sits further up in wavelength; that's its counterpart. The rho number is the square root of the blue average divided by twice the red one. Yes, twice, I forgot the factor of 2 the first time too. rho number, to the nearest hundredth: 0.72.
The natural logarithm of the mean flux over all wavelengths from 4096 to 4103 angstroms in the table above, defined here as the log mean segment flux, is 1.87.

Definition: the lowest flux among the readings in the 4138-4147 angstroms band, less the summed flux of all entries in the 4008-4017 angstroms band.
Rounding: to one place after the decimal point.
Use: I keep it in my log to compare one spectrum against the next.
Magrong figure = -34.1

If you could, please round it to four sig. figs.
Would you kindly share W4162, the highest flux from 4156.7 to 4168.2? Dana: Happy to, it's 9.774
